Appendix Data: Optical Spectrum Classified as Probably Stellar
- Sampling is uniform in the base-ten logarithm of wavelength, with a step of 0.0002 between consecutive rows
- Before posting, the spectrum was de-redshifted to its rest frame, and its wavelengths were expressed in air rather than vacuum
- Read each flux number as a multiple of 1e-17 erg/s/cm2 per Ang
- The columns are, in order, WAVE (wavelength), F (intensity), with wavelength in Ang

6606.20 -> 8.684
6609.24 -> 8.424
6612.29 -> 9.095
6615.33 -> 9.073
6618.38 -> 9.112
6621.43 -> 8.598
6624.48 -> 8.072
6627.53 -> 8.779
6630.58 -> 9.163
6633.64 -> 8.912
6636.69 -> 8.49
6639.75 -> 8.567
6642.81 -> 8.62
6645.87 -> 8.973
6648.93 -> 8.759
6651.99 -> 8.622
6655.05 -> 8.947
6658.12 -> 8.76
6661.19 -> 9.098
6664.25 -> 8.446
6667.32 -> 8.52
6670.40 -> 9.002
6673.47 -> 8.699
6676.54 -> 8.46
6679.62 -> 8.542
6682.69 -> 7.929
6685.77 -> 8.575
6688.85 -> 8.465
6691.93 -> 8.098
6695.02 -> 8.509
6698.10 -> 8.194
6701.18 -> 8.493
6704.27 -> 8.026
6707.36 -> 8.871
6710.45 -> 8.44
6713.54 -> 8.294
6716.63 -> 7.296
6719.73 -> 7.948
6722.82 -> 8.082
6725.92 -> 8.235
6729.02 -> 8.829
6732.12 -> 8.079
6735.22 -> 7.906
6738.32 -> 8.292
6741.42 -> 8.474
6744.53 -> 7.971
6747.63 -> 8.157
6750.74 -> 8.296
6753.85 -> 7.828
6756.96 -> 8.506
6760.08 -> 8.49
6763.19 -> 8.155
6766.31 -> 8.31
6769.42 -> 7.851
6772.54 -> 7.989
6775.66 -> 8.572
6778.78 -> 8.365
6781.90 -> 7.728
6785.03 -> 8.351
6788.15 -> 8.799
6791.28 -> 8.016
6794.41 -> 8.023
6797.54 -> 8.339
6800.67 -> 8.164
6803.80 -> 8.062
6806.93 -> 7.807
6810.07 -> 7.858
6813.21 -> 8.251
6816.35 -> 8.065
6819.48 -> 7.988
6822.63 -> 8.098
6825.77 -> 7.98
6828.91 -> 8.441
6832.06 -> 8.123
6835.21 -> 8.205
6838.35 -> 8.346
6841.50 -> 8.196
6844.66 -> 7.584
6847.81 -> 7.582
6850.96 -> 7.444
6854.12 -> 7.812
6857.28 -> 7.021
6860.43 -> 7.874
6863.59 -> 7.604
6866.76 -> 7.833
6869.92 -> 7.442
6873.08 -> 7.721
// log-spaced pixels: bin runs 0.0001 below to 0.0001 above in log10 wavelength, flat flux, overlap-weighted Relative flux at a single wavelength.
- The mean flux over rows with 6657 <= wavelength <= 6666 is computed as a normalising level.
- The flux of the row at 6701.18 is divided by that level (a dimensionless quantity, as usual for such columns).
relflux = 0.97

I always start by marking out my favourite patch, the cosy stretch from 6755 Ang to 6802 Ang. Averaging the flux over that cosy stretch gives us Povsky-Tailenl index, 8.24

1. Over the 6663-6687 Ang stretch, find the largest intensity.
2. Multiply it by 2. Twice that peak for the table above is 18.0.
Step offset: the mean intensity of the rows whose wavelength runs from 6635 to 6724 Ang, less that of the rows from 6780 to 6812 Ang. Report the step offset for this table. 0.36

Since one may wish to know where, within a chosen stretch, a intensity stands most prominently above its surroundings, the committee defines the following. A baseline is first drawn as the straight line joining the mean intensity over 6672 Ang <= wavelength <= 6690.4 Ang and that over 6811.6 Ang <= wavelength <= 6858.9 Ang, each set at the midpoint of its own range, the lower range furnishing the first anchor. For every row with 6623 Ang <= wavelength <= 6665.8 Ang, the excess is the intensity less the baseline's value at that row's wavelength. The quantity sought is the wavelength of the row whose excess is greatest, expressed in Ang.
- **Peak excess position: 6661.19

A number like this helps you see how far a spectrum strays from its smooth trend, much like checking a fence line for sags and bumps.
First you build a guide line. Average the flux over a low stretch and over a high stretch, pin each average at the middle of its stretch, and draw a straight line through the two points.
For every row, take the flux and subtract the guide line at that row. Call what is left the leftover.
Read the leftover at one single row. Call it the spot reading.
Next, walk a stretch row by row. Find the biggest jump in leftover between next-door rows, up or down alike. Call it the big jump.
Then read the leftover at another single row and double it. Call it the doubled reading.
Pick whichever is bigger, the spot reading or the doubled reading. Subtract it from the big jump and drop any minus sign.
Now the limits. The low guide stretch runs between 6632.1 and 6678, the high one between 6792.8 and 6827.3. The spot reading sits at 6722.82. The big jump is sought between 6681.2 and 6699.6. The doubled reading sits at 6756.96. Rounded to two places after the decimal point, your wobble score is 0.22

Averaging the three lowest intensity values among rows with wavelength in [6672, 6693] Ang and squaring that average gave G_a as 67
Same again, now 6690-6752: 60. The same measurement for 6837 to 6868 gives 54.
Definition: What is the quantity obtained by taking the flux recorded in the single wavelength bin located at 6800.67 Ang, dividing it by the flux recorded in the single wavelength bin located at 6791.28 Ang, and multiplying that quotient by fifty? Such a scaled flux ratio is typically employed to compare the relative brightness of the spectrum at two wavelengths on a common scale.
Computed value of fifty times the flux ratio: 50.9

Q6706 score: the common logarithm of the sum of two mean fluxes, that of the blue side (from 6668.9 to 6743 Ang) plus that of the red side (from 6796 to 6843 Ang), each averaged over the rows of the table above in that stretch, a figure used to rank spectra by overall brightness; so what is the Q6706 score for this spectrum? 1.22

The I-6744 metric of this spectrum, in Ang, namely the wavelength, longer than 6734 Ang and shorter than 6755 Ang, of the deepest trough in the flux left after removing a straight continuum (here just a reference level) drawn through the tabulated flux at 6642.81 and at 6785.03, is 6753.85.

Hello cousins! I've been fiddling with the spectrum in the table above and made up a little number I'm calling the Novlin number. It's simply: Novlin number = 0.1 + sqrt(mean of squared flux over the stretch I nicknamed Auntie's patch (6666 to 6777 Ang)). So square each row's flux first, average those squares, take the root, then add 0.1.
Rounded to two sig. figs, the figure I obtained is 8.4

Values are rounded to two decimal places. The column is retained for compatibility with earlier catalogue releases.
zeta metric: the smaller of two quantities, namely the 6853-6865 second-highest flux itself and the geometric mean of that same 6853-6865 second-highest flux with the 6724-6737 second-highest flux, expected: 7.81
